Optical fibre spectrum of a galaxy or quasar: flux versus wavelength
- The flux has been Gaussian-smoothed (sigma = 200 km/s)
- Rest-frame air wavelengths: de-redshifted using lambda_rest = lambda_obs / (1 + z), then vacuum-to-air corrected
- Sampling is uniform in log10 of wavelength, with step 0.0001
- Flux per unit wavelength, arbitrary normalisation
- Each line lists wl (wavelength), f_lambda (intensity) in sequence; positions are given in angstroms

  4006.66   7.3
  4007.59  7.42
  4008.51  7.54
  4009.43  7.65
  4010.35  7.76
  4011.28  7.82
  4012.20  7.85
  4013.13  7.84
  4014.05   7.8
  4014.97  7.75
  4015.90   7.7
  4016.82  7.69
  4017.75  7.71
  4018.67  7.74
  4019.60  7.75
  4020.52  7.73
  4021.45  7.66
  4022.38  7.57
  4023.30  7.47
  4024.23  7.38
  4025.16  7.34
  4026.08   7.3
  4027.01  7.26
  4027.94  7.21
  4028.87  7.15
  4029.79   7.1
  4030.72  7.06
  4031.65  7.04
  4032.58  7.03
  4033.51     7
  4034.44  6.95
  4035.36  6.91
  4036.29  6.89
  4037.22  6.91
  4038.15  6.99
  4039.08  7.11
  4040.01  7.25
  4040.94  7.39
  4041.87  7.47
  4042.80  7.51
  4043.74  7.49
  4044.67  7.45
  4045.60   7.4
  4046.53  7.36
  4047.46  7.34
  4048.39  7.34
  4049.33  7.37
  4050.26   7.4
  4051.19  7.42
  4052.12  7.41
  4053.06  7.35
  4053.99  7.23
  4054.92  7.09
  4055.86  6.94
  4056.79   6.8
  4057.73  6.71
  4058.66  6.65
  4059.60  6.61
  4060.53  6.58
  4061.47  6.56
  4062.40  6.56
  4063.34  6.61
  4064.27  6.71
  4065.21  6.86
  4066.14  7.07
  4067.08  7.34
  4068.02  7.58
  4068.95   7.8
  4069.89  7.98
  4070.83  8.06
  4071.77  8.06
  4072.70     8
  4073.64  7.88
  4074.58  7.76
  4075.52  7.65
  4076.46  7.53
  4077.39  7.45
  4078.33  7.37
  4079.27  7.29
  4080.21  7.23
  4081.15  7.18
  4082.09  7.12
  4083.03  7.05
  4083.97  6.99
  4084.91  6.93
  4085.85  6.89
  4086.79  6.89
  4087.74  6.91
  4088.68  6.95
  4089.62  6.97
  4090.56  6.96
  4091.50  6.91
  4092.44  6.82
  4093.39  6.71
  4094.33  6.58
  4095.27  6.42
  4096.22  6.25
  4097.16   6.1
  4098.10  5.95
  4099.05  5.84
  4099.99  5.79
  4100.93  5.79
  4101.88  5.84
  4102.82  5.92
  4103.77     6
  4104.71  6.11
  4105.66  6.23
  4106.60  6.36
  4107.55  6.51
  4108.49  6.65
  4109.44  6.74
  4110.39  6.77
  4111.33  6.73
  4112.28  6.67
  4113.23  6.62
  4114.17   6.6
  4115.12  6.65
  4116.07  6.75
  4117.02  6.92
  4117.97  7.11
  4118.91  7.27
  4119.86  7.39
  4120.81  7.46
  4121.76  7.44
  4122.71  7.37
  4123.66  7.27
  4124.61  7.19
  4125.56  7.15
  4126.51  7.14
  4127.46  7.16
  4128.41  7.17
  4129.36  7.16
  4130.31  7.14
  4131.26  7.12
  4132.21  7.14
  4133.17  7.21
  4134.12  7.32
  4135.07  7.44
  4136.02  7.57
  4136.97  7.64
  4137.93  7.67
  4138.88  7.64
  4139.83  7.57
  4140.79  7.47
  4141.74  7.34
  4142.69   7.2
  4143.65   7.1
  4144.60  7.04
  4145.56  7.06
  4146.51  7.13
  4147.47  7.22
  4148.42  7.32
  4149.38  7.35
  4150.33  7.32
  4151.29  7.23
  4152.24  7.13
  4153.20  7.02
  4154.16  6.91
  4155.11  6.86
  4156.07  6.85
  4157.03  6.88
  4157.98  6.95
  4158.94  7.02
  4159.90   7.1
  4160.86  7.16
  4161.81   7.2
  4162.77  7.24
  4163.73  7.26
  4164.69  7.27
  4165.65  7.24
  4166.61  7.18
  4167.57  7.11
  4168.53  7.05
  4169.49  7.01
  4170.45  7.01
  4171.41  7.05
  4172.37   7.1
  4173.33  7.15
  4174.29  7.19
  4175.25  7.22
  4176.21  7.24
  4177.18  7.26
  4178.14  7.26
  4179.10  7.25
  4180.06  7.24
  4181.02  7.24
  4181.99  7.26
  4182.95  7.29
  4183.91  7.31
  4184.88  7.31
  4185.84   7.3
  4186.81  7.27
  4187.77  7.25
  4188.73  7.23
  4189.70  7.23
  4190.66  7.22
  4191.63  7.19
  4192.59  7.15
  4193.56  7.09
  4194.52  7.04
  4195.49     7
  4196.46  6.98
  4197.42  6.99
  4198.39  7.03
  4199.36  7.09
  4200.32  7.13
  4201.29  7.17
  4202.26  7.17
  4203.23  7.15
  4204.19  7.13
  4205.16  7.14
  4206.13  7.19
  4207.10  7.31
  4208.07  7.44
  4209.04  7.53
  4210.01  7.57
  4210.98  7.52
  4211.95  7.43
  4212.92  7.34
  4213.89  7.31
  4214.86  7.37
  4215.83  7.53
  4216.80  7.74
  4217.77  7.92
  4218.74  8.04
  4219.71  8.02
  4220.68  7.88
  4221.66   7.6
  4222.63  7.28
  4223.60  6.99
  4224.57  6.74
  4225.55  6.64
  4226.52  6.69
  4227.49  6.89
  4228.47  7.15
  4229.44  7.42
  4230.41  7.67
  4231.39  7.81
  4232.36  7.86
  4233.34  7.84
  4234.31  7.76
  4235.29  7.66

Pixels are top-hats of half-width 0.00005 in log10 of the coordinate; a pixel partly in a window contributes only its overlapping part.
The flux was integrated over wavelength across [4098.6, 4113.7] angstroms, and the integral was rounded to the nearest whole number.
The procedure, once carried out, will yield 95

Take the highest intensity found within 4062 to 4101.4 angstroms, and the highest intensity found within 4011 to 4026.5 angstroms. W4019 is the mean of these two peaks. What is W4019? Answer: 8.0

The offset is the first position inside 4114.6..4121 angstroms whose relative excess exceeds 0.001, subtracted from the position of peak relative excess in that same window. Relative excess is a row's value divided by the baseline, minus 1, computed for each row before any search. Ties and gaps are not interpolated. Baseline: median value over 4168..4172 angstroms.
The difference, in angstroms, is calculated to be 2.8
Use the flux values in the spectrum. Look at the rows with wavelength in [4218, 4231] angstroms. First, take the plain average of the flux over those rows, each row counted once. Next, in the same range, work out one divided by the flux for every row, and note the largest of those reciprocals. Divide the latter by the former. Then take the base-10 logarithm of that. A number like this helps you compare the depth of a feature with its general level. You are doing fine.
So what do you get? -1.69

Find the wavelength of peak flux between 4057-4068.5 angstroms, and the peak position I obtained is 4068.02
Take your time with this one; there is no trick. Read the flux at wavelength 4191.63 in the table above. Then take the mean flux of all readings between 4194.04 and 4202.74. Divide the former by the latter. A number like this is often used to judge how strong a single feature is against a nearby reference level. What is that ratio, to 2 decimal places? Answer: 1.02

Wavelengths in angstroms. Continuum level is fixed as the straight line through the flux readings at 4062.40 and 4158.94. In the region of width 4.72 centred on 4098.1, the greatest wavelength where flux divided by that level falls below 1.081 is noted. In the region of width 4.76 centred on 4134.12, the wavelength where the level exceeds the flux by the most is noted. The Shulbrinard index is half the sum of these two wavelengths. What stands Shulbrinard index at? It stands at 4116.1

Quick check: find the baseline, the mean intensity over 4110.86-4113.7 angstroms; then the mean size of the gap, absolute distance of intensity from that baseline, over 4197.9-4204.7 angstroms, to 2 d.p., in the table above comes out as 0.45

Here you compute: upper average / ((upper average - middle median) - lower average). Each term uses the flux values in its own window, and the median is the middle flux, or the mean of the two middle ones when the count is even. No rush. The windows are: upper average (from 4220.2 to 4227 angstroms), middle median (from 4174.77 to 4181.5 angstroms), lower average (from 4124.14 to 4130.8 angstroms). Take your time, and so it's -0.98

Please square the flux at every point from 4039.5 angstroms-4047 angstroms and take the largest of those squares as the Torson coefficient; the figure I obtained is 56.4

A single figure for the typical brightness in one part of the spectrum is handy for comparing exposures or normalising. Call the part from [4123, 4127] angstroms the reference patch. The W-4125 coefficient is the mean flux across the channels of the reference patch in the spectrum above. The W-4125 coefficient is 7.19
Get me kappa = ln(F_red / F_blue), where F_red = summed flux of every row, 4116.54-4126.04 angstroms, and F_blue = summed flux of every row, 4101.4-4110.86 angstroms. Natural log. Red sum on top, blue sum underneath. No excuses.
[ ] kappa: 0.14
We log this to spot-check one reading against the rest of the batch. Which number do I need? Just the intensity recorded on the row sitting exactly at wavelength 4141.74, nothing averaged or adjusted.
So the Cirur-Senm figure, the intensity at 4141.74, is 7.34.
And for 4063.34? 6.61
